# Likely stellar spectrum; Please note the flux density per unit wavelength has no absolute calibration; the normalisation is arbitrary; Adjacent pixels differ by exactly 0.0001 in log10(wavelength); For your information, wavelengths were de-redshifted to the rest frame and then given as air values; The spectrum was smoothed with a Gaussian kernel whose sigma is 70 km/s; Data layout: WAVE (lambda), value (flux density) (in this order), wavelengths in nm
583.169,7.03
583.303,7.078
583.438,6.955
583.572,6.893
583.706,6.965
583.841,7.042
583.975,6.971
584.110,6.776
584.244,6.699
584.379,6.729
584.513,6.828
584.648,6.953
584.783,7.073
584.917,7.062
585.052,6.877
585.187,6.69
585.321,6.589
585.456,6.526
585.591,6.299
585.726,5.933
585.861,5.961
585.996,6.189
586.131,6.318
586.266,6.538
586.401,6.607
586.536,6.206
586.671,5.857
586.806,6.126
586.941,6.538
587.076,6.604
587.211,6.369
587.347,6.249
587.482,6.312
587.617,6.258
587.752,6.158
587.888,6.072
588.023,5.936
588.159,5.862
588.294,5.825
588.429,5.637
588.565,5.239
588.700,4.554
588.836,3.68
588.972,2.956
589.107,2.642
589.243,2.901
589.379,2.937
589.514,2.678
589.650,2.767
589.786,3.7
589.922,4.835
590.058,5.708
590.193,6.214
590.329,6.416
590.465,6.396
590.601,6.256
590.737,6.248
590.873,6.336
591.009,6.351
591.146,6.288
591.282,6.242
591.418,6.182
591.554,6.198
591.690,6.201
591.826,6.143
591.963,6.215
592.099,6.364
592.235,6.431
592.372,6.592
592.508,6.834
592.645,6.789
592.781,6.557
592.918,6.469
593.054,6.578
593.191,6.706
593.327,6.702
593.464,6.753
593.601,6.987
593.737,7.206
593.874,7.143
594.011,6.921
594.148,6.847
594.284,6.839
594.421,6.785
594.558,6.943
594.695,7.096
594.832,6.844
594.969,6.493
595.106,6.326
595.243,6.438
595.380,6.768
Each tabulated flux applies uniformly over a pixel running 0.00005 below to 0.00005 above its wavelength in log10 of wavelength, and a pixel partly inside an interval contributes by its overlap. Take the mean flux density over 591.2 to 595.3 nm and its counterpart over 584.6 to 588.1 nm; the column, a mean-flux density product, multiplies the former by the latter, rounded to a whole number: 42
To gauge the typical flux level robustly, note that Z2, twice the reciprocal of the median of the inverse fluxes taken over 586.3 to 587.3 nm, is 12.7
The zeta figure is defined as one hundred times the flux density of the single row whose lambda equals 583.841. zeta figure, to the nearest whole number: 704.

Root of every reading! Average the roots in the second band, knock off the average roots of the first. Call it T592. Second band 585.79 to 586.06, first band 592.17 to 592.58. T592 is -0.11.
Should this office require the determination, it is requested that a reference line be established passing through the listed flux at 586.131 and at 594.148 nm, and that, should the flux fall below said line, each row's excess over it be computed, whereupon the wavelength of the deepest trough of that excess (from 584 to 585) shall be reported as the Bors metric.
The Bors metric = 584.244 nm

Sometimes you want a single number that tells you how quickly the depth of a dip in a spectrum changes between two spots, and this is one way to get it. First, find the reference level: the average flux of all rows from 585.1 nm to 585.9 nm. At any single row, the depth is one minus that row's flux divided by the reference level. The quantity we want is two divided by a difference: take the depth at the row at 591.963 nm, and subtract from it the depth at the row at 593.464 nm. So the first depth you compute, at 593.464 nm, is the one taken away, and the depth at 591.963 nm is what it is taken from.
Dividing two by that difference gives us 24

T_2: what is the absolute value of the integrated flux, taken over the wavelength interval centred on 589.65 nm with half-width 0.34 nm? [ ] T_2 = 2.3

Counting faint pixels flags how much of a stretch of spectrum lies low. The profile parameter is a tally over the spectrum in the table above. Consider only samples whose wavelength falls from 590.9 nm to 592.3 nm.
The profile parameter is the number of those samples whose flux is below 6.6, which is 10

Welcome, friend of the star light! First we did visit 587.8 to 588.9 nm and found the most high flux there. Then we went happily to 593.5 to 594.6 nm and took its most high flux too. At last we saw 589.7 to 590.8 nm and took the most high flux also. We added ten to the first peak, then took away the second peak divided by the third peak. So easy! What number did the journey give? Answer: 14.9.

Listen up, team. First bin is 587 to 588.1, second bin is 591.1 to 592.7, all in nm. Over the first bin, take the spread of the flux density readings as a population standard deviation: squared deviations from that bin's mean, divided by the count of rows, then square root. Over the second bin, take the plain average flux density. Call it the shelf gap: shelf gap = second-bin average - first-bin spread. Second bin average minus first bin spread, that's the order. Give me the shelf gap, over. 6.2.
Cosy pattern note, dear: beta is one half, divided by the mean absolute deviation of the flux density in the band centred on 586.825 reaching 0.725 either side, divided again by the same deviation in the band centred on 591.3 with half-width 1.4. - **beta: 13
